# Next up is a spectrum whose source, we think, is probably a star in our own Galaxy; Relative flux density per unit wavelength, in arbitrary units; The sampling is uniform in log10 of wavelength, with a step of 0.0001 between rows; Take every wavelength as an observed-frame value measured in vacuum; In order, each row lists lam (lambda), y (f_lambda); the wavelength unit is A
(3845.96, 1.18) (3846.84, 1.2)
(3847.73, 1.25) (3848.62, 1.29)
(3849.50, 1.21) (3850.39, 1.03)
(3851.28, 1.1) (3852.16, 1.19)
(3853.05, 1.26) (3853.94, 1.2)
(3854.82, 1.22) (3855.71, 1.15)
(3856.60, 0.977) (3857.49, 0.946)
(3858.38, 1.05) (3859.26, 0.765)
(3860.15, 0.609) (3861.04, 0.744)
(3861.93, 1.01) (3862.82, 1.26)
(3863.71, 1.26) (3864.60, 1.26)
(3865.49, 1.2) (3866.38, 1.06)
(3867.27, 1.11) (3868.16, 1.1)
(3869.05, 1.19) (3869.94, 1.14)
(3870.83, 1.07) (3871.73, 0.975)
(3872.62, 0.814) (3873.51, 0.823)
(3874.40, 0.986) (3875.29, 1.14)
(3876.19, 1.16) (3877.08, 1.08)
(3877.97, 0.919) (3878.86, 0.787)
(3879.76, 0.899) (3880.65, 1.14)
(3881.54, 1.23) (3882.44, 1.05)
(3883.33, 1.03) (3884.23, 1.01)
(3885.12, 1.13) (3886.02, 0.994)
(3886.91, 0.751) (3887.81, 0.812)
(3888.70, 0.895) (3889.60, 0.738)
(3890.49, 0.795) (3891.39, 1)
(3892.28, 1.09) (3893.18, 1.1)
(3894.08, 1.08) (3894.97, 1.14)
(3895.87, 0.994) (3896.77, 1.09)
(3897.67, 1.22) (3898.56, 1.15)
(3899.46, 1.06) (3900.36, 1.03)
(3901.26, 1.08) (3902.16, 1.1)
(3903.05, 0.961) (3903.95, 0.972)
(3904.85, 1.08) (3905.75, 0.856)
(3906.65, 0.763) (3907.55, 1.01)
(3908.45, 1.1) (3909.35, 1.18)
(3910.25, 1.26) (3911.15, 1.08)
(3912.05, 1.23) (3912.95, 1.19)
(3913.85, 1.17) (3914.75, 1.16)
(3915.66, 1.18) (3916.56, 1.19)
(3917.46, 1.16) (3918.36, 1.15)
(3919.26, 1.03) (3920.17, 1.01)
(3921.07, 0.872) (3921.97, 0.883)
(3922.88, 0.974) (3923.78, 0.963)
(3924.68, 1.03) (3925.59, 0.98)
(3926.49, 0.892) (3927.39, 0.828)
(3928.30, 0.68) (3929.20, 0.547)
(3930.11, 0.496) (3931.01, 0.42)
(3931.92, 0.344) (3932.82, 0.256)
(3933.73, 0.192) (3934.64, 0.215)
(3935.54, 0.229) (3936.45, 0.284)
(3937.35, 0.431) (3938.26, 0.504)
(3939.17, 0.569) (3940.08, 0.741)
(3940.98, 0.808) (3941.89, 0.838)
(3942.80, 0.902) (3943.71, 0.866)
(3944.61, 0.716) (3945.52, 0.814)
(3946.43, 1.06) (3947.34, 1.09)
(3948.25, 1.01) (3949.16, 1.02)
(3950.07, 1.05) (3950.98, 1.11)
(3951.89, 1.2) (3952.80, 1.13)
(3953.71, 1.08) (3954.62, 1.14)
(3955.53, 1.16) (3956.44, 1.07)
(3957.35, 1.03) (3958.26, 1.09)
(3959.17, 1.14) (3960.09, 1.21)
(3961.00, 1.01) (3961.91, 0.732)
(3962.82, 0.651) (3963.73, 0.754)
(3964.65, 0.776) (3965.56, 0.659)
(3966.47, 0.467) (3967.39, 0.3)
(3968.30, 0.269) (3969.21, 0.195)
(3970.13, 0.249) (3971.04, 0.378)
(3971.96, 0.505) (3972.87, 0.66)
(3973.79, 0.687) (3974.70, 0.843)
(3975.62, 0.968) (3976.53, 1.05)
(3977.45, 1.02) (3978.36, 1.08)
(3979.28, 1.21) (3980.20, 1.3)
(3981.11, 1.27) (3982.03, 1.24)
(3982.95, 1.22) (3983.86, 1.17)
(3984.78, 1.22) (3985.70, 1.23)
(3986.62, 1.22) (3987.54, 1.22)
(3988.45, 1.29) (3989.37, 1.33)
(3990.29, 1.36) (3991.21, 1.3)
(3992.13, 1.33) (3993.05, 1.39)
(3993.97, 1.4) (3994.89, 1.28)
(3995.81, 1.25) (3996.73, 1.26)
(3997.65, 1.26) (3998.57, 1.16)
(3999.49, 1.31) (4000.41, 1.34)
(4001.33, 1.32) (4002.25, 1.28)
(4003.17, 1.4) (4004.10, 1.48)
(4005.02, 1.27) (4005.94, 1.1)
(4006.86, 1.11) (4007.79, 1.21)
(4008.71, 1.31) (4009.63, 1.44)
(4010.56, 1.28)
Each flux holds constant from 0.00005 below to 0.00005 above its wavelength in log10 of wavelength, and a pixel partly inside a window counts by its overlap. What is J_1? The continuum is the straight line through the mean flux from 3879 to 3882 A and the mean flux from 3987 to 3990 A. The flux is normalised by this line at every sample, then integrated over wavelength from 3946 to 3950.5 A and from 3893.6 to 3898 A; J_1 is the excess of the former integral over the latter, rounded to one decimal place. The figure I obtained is -0.5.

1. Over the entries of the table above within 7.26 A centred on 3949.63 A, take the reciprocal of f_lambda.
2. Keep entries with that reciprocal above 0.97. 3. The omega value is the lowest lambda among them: 3948.25 A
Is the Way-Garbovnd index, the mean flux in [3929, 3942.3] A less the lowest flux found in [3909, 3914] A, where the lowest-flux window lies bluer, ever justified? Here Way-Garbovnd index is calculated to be -0.62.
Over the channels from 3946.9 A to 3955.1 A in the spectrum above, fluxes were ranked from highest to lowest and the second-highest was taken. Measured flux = 1.14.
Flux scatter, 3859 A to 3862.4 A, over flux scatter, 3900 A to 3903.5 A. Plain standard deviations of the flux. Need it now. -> 2.7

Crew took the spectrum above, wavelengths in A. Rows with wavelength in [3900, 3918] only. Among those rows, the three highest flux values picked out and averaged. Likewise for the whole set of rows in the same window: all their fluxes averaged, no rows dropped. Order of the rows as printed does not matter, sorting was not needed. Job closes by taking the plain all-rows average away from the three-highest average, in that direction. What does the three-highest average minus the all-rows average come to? 0.14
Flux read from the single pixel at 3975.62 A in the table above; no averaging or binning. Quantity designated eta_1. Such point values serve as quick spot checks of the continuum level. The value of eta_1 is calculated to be 0.968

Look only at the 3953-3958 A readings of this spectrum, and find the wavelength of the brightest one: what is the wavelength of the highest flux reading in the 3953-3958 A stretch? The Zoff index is 3955.53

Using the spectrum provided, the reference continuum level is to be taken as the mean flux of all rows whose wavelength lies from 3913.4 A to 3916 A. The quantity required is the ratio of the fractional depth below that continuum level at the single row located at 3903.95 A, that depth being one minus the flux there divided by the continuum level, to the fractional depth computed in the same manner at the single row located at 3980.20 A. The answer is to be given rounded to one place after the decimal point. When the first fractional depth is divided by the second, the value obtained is -1.5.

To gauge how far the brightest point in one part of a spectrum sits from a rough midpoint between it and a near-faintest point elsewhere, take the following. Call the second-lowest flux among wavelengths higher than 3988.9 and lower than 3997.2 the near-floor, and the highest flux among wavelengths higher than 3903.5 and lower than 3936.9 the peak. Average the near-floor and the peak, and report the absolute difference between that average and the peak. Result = 0.00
